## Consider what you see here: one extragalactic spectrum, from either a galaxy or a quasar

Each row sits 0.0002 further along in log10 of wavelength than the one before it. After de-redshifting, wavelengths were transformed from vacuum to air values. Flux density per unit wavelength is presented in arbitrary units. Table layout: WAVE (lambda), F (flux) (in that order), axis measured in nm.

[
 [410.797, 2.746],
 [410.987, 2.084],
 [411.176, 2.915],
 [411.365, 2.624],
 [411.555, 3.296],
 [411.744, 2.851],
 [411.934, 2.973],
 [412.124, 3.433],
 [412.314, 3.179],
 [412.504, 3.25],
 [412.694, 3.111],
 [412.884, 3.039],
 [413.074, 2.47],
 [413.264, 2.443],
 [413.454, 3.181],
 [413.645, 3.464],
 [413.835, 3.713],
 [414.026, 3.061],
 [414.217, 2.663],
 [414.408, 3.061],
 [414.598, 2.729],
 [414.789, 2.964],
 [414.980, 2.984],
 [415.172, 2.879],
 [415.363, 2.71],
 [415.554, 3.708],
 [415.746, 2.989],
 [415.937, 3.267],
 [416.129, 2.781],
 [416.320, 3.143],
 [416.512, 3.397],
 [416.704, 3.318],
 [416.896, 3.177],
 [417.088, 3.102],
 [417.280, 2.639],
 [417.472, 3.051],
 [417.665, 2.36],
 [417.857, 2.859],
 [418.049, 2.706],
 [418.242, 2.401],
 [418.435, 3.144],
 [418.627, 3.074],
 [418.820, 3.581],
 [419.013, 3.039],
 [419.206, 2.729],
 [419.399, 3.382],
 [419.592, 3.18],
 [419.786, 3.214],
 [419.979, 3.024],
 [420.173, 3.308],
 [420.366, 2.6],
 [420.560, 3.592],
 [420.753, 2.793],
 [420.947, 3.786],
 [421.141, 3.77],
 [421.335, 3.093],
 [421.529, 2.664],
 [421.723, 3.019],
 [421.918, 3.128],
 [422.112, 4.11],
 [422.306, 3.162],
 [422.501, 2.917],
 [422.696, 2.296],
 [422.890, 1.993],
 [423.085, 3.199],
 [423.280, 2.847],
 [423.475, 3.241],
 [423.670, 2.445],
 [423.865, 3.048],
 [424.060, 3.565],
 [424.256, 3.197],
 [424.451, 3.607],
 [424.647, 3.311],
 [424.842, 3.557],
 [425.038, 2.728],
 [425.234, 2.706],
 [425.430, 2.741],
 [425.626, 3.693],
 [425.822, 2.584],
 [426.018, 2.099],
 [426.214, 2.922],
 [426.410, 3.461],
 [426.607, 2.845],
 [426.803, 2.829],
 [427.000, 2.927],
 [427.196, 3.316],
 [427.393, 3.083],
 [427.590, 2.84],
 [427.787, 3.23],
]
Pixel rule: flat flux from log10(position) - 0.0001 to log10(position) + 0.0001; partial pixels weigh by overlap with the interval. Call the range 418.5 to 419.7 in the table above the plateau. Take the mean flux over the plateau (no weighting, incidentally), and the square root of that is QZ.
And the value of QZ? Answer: 1.779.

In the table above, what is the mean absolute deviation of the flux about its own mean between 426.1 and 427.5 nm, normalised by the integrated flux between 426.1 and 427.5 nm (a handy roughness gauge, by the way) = 0.05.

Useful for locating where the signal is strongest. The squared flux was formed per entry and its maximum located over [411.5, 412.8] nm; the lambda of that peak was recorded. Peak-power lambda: 412.124 nm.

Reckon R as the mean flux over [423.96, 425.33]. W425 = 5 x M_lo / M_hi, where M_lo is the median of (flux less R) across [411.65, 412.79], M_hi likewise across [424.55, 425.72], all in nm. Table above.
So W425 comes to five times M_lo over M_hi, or 2.2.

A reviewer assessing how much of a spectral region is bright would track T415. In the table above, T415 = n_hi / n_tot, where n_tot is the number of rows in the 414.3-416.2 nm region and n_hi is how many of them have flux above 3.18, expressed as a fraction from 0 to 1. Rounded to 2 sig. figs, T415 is 0.20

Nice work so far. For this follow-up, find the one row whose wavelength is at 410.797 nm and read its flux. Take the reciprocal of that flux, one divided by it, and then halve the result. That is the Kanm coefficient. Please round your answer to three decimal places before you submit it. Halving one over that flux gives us 0.182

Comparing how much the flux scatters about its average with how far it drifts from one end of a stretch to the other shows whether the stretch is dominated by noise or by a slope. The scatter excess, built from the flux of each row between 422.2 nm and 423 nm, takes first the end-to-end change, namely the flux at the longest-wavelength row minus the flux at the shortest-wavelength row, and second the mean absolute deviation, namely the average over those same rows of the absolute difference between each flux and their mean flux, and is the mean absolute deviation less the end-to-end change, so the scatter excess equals 1.6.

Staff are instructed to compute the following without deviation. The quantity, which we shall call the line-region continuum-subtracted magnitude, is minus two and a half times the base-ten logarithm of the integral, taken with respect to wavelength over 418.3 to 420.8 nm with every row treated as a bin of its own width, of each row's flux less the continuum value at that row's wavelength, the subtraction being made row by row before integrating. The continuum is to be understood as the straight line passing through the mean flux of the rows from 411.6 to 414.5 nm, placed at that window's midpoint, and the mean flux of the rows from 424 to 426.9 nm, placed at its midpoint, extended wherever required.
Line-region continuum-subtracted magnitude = 1.9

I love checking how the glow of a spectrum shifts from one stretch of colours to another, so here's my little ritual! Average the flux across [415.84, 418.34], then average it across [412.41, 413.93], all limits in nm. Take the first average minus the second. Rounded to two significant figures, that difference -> -0.15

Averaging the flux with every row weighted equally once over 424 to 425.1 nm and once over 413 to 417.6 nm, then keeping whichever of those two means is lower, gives 3.04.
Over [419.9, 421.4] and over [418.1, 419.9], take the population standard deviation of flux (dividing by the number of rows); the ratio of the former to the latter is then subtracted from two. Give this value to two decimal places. 0.73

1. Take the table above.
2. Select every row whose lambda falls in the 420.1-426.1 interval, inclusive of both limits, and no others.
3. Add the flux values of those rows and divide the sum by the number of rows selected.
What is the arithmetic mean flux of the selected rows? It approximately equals 3.06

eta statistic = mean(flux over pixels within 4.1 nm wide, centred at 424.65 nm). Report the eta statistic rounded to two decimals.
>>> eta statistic 2.96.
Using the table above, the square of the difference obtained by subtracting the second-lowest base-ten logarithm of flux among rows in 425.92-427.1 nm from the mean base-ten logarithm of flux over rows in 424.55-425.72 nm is 0.0015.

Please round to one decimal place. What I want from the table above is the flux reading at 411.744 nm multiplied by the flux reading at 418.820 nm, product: 10.2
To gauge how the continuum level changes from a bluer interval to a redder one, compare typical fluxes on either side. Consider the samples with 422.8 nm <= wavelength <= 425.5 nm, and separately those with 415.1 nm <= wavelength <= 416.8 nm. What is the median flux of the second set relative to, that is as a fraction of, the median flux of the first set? 1.01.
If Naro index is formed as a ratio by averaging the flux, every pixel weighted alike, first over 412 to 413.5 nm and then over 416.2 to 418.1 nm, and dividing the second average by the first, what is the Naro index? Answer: 0.99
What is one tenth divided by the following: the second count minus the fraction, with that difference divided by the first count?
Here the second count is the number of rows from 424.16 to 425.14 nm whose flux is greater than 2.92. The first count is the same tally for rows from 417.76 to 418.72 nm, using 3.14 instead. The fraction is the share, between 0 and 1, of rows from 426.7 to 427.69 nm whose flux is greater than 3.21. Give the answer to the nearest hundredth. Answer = 0.03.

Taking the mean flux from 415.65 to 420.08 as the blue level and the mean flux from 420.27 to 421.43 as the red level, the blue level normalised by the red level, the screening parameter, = 0.92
